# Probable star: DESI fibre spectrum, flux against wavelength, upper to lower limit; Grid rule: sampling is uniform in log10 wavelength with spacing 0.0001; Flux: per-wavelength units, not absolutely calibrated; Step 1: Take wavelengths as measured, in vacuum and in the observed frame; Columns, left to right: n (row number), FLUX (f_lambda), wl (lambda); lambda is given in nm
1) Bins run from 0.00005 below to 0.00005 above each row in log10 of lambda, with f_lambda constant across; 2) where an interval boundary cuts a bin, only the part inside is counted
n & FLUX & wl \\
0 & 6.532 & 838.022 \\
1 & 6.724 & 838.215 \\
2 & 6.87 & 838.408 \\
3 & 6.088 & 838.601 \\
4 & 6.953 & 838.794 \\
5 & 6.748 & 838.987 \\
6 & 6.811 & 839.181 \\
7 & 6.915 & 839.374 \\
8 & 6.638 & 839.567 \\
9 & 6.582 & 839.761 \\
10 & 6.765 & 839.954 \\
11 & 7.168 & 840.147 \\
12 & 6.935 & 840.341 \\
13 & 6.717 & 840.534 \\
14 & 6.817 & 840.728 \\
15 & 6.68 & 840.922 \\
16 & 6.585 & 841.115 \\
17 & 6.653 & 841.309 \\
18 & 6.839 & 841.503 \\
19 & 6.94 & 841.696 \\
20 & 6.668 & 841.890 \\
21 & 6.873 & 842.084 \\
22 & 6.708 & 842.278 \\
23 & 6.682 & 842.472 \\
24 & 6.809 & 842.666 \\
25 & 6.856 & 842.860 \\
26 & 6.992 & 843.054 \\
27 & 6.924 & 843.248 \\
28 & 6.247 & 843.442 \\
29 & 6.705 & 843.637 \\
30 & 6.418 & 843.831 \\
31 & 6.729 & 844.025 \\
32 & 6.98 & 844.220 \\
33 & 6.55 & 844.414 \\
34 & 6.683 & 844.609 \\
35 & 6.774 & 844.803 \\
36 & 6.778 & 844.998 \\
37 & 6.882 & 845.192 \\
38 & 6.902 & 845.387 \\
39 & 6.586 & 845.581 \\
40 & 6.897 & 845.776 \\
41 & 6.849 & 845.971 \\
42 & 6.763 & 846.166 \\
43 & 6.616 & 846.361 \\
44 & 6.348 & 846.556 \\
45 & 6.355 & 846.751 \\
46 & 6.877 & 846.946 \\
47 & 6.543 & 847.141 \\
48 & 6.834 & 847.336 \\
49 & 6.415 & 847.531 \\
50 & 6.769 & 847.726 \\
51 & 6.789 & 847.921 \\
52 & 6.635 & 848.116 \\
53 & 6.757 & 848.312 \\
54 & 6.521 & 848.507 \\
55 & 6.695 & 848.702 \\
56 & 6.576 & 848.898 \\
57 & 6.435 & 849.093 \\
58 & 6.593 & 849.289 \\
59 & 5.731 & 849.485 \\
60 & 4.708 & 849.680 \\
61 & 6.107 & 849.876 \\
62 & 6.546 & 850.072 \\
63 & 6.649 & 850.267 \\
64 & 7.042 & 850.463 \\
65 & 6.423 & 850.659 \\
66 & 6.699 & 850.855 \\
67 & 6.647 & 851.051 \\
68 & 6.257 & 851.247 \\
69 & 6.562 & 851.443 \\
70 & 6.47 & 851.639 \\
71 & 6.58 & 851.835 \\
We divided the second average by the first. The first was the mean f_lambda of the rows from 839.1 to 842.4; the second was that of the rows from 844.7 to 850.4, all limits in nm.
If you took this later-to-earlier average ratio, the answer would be 0.966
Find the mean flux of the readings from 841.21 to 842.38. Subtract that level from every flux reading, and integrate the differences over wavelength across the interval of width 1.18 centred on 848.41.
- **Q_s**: -0.14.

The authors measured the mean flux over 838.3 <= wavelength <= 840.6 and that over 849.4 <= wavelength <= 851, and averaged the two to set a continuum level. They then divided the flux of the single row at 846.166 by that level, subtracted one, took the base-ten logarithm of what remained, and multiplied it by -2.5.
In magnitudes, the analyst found 3.5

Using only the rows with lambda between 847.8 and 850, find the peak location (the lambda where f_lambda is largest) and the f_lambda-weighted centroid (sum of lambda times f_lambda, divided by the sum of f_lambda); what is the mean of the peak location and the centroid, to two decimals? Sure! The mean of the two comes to 848.39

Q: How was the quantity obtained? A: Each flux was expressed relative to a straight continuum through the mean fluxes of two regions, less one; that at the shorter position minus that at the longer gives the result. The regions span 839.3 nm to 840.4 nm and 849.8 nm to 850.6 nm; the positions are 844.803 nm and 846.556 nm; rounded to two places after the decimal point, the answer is 0.06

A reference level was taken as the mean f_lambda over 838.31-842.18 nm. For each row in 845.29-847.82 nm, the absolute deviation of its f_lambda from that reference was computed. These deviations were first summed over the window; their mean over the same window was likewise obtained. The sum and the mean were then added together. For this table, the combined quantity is 2.4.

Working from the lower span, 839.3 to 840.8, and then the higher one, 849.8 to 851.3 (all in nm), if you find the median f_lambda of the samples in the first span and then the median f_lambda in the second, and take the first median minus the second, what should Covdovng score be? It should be 0.19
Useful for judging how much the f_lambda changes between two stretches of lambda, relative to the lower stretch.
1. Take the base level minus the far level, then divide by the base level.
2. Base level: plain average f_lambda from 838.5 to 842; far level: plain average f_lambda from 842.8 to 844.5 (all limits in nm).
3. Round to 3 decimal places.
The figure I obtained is 0.006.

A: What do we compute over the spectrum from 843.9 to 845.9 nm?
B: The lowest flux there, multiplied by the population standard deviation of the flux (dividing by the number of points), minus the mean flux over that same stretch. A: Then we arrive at -5.89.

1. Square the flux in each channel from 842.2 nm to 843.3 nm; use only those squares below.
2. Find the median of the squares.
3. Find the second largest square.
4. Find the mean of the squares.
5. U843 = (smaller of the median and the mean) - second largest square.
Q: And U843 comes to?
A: -1.3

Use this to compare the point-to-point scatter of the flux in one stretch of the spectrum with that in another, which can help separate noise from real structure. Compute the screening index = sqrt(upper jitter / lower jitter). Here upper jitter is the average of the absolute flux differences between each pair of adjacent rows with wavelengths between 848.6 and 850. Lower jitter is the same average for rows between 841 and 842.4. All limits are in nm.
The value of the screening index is 1.93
